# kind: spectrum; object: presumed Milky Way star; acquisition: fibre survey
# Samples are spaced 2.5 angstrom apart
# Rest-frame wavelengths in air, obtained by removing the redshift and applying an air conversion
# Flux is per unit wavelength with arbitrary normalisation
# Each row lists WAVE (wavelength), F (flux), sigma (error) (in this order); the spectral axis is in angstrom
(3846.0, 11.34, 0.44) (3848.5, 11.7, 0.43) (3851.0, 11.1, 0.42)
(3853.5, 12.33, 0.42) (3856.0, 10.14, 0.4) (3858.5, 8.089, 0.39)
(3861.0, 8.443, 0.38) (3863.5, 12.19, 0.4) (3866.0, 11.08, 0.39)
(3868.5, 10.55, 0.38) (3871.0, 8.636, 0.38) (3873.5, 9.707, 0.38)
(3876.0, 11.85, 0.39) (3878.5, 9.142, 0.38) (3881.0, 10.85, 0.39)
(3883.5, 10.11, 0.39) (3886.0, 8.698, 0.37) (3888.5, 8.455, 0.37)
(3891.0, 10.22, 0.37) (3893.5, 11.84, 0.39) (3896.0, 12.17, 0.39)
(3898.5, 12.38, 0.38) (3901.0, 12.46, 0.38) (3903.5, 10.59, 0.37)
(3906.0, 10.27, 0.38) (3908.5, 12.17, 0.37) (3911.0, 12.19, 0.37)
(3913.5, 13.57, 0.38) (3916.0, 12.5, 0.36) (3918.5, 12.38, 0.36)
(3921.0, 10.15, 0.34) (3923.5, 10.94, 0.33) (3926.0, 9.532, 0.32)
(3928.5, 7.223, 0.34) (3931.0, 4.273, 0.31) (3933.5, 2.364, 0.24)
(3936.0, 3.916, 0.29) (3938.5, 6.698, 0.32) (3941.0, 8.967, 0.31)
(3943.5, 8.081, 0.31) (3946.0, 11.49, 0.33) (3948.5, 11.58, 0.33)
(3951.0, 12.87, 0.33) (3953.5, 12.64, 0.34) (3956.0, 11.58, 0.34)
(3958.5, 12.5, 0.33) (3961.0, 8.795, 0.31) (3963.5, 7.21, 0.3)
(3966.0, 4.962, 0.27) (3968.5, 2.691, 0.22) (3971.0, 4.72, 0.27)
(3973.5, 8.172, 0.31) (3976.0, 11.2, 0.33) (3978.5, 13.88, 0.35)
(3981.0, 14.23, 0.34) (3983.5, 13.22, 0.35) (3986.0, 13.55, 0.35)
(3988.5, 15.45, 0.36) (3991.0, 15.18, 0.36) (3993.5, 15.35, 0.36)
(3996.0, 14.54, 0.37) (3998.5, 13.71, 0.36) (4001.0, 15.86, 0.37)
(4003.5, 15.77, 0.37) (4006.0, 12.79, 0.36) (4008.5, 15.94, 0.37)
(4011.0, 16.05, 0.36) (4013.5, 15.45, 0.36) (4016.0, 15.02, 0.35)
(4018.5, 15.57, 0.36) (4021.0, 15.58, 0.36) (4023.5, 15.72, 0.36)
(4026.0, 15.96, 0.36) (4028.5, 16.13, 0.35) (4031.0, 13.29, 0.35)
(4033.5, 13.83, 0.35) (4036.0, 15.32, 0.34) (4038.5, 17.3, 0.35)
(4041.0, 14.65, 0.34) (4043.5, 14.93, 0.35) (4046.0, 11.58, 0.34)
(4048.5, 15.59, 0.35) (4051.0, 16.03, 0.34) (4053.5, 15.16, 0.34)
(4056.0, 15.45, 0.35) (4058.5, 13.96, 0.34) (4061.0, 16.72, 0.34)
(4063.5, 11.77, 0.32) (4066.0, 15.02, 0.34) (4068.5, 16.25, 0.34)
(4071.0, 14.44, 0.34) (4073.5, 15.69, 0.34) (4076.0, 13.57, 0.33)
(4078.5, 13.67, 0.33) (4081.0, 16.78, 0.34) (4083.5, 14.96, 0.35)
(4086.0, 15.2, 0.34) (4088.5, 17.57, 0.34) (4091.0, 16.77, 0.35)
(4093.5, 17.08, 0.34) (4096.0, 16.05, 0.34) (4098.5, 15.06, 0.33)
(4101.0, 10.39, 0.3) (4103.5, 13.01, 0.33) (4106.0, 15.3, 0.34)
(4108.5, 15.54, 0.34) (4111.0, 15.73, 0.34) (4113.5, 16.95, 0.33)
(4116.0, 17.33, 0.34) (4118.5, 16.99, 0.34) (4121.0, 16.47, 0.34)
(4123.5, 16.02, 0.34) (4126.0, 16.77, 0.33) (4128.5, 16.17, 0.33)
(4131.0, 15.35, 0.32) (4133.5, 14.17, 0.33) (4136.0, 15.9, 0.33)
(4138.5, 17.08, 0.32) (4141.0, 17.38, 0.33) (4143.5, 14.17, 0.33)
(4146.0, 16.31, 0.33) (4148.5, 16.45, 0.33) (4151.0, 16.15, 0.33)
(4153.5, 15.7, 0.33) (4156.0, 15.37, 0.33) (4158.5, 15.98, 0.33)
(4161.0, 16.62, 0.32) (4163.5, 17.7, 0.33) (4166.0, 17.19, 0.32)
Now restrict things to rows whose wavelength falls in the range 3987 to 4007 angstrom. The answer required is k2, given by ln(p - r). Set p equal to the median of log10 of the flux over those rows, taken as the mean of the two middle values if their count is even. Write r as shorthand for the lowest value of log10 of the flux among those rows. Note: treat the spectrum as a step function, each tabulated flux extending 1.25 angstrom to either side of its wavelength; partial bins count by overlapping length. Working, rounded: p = 1.18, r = 1.11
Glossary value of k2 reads -2.6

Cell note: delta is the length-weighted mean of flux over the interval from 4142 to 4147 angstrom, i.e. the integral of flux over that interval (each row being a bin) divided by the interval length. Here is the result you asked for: 15.3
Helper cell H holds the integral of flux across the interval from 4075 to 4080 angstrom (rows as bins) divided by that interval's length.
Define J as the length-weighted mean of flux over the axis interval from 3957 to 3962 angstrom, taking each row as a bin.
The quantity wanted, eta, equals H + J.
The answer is 24.6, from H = 13.8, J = 11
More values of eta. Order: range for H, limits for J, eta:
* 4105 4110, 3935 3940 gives 21.0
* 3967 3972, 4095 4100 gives 19.0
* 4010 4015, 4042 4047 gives 29.1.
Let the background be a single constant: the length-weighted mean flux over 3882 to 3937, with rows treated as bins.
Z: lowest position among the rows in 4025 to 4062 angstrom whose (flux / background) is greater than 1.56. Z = 4026.0 angstrom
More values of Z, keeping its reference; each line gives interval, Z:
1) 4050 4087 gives 4051.0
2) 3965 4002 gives 4001.0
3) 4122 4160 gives 4123.5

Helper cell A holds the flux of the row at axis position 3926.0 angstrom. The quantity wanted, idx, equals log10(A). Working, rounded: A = 9.532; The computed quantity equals 0.98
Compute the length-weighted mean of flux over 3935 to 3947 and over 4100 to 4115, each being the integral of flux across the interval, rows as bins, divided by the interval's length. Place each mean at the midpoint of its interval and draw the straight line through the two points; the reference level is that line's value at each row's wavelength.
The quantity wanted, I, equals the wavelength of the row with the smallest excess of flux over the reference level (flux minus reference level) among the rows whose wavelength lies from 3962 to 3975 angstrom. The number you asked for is 3968.5 angstrom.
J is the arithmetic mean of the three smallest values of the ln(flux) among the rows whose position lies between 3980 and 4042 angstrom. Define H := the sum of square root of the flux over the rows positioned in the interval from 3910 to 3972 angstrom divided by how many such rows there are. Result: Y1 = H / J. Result 1.1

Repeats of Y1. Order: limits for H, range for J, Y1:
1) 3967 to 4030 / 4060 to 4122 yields 1.5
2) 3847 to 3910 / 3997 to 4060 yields 1.3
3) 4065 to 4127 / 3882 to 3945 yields 3.2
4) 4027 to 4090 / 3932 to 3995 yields 3.6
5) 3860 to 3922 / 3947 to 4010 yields 2.4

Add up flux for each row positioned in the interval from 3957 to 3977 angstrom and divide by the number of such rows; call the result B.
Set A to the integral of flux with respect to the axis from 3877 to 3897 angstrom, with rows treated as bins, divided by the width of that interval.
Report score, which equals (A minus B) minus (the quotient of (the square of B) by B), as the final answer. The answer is -5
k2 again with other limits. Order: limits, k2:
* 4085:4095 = -3.1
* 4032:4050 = -2.2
